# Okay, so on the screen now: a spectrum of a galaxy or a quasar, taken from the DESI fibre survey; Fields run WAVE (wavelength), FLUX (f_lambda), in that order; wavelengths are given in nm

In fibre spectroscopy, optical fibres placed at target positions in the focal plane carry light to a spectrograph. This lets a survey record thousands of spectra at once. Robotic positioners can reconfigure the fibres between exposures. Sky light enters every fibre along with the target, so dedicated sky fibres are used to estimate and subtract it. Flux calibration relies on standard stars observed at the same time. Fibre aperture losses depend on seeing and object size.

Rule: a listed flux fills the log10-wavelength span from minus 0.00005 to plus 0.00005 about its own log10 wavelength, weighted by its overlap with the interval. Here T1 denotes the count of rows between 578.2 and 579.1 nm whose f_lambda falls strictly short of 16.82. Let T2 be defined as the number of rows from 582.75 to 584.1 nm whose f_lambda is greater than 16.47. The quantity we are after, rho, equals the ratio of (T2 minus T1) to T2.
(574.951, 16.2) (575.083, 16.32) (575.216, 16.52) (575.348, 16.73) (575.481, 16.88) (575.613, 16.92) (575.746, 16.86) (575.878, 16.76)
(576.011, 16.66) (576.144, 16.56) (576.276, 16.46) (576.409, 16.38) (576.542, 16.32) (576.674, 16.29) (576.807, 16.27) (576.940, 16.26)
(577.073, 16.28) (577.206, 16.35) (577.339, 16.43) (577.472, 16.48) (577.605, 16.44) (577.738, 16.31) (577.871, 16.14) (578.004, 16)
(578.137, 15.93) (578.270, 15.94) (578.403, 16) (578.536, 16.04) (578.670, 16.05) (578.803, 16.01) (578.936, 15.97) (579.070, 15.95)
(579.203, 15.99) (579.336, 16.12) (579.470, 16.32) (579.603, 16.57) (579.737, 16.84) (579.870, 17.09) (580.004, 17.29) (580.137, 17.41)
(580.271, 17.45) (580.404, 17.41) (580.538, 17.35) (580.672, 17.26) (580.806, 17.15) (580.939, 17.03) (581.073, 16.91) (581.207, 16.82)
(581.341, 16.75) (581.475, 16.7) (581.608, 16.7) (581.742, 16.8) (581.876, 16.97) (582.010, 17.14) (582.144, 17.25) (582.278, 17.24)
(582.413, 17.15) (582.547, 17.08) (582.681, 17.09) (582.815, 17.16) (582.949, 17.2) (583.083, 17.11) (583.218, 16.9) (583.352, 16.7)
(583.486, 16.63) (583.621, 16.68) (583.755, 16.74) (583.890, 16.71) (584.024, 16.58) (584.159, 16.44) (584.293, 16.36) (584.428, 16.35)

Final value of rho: 0.3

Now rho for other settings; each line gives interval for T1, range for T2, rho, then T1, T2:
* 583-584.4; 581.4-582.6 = 0.1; 8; 9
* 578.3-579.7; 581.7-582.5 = -0.7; 10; 6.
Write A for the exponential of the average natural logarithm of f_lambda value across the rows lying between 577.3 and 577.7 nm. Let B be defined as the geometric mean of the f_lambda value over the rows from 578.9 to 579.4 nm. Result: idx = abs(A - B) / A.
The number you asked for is 0.027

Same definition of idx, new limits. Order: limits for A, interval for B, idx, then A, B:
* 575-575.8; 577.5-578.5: 0.036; 16.7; 16.1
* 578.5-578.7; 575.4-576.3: 0.043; 16.0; 16.7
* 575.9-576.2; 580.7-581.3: 0.022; 16.6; 17.0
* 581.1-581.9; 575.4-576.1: 0.002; 16.8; 16.8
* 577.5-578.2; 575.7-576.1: 0.037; 16.2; 16.8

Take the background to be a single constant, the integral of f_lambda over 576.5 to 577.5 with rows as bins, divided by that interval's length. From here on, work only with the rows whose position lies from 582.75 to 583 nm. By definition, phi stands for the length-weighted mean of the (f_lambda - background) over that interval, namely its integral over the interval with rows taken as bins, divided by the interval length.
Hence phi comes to 0.85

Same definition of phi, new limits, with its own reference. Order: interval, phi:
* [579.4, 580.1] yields 0.51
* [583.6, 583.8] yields 0.38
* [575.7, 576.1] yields 0.41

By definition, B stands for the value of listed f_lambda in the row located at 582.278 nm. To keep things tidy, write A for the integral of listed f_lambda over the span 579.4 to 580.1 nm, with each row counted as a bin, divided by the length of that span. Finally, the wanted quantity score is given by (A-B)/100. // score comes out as -0.004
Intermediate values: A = 16.8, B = 17.24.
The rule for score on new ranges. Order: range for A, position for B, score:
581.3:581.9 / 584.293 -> 0.004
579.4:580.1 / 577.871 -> 0.007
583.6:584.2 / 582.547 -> -0.005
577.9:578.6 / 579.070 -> 0.001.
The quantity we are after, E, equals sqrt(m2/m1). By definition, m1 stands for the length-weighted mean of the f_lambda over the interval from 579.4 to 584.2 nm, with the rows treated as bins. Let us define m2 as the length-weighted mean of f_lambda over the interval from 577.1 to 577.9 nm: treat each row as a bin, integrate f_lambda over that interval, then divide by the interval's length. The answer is 0.98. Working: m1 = 17.0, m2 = 16.4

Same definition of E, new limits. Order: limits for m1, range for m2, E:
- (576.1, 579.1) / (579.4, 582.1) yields 1.02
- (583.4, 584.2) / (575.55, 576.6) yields 1.00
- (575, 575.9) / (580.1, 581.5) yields 1.01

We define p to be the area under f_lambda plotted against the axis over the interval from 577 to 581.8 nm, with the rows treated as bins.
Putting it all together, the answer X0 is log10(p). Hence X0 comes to 1.9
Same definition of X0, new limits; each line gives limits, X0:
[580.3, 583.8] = 1.8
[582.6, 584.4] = 1.5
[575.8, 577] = 1.3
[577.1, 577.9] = 1.1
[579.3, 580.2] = 1.2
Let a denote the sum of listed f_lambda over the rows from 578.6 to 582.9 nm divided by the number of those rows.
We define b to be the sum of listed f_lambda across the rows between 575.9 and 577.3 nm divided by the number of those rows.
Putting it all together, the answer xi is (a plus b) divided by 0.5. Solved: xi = 66.5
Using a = 16.8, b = 16.4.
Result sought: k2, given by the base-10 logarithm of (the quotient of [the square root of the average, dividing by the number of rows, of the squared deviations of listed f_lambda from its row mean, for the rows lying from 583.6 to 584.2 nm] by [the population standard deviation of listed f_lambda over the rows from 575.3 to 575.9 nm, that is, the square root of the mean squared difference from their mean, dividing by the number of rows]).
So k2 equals 0.18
